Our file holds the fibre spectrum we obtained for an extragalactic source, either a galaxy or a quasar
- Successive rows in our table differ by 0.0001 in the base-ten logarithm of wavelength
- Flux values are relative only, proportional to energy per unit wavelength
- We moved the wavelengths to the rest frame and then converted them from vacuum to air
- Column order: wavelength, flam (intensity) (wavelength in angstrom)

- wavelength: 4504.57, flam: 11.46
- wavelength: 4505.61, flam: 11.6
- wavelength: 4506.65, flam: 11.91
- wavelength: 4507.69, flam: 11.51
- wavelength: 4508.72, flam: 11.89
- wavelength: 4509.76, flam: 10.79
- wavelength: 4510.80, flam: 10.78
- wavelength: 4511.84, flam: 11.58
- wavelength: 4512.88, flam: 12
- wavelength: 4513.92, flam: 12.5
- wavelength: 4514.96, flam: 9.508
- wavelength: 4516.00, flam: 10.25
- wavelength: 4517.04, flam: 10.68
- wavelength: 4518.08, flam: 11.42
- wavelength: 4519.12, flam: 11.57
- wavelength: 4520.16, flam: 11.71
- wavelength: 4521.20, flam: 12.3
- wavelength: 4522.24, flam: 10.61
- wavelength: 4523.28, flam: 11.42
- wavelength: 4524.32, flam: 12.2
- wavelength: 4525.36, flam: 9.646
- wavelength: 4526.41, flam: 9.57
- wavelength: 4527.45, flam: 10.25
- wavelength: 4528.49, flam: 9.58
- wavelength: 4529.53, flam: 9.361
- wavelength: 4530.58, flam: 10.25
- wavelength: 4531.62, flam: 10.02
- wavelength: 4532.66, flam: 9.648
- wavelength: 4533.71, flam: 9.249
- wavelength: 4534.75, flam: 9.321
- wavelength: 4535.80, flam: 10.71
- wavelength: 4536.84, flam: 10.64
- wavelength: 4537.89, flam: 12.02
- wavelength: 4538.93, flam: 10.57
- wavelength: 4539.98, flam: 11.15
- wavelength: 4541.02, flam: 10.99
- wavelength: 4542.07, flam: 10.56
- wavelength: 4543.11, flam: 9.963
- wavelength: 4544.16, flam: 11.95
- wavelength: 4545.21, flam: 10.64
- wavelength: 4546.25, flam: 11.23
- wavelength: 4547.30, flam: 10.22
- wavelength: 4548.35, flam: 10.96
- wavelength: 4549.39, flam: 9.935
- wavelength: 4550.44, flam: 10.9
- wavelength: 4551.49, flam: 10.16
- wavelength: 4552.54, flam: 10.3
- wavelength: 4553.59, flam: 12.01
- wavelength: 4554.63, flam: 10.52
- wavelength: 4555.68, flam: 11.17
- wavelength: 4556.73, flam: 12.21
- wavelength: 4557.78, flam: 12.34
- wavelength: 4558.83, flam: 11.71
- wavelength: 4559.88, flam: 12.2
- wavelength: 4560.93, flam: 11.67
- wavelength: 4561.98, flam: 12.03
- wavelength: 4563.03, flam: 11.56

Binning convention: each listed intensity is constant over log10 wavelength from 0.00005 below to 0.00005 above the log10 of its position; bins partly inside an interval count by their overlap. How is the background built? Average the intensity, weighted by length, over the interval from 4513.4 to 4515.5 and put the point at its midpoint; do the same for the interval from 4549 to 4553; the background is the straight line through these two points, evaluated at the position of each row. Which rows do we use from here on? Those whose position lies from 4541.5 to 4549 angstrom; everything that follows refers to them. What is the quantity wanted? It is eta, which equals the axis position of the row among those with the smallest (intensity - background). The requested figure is 4543.11 angstrom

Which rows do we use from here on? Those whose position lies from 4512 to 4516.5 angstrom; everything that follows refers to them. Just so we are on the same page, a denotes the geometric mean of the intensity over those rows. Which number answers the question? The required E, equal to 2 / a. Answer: 0.182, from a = 11.0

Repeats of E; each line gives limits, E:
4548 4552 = 0.191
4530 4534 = 0.204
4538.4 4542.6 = 0.185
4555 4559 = 0.169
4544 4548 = 0.182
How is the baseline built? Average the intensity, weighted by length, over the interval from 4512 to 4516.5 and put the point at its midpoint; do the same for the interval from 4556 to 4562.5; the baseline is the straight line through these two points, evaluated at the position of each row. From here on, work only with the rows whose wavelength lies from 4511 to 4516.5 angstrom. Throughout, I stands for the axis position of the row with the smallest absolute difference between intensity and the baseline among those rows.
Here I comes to 4511.84 angstrom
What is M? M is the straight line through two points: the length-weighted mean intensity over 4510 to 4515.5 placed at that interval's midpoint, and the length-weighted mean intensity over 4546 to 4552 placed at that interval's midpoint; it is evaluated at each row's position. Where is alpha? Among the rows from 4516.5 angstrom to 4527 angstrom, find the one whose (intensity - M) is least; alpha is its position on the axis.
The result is 4526.41 angstrom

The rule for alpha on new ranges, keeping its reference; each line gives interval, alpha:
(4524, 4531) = 4529.53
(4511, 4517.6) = 4514.96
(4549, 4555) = 4549.39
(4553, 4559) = 4554.63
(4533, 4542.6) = 4533.71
